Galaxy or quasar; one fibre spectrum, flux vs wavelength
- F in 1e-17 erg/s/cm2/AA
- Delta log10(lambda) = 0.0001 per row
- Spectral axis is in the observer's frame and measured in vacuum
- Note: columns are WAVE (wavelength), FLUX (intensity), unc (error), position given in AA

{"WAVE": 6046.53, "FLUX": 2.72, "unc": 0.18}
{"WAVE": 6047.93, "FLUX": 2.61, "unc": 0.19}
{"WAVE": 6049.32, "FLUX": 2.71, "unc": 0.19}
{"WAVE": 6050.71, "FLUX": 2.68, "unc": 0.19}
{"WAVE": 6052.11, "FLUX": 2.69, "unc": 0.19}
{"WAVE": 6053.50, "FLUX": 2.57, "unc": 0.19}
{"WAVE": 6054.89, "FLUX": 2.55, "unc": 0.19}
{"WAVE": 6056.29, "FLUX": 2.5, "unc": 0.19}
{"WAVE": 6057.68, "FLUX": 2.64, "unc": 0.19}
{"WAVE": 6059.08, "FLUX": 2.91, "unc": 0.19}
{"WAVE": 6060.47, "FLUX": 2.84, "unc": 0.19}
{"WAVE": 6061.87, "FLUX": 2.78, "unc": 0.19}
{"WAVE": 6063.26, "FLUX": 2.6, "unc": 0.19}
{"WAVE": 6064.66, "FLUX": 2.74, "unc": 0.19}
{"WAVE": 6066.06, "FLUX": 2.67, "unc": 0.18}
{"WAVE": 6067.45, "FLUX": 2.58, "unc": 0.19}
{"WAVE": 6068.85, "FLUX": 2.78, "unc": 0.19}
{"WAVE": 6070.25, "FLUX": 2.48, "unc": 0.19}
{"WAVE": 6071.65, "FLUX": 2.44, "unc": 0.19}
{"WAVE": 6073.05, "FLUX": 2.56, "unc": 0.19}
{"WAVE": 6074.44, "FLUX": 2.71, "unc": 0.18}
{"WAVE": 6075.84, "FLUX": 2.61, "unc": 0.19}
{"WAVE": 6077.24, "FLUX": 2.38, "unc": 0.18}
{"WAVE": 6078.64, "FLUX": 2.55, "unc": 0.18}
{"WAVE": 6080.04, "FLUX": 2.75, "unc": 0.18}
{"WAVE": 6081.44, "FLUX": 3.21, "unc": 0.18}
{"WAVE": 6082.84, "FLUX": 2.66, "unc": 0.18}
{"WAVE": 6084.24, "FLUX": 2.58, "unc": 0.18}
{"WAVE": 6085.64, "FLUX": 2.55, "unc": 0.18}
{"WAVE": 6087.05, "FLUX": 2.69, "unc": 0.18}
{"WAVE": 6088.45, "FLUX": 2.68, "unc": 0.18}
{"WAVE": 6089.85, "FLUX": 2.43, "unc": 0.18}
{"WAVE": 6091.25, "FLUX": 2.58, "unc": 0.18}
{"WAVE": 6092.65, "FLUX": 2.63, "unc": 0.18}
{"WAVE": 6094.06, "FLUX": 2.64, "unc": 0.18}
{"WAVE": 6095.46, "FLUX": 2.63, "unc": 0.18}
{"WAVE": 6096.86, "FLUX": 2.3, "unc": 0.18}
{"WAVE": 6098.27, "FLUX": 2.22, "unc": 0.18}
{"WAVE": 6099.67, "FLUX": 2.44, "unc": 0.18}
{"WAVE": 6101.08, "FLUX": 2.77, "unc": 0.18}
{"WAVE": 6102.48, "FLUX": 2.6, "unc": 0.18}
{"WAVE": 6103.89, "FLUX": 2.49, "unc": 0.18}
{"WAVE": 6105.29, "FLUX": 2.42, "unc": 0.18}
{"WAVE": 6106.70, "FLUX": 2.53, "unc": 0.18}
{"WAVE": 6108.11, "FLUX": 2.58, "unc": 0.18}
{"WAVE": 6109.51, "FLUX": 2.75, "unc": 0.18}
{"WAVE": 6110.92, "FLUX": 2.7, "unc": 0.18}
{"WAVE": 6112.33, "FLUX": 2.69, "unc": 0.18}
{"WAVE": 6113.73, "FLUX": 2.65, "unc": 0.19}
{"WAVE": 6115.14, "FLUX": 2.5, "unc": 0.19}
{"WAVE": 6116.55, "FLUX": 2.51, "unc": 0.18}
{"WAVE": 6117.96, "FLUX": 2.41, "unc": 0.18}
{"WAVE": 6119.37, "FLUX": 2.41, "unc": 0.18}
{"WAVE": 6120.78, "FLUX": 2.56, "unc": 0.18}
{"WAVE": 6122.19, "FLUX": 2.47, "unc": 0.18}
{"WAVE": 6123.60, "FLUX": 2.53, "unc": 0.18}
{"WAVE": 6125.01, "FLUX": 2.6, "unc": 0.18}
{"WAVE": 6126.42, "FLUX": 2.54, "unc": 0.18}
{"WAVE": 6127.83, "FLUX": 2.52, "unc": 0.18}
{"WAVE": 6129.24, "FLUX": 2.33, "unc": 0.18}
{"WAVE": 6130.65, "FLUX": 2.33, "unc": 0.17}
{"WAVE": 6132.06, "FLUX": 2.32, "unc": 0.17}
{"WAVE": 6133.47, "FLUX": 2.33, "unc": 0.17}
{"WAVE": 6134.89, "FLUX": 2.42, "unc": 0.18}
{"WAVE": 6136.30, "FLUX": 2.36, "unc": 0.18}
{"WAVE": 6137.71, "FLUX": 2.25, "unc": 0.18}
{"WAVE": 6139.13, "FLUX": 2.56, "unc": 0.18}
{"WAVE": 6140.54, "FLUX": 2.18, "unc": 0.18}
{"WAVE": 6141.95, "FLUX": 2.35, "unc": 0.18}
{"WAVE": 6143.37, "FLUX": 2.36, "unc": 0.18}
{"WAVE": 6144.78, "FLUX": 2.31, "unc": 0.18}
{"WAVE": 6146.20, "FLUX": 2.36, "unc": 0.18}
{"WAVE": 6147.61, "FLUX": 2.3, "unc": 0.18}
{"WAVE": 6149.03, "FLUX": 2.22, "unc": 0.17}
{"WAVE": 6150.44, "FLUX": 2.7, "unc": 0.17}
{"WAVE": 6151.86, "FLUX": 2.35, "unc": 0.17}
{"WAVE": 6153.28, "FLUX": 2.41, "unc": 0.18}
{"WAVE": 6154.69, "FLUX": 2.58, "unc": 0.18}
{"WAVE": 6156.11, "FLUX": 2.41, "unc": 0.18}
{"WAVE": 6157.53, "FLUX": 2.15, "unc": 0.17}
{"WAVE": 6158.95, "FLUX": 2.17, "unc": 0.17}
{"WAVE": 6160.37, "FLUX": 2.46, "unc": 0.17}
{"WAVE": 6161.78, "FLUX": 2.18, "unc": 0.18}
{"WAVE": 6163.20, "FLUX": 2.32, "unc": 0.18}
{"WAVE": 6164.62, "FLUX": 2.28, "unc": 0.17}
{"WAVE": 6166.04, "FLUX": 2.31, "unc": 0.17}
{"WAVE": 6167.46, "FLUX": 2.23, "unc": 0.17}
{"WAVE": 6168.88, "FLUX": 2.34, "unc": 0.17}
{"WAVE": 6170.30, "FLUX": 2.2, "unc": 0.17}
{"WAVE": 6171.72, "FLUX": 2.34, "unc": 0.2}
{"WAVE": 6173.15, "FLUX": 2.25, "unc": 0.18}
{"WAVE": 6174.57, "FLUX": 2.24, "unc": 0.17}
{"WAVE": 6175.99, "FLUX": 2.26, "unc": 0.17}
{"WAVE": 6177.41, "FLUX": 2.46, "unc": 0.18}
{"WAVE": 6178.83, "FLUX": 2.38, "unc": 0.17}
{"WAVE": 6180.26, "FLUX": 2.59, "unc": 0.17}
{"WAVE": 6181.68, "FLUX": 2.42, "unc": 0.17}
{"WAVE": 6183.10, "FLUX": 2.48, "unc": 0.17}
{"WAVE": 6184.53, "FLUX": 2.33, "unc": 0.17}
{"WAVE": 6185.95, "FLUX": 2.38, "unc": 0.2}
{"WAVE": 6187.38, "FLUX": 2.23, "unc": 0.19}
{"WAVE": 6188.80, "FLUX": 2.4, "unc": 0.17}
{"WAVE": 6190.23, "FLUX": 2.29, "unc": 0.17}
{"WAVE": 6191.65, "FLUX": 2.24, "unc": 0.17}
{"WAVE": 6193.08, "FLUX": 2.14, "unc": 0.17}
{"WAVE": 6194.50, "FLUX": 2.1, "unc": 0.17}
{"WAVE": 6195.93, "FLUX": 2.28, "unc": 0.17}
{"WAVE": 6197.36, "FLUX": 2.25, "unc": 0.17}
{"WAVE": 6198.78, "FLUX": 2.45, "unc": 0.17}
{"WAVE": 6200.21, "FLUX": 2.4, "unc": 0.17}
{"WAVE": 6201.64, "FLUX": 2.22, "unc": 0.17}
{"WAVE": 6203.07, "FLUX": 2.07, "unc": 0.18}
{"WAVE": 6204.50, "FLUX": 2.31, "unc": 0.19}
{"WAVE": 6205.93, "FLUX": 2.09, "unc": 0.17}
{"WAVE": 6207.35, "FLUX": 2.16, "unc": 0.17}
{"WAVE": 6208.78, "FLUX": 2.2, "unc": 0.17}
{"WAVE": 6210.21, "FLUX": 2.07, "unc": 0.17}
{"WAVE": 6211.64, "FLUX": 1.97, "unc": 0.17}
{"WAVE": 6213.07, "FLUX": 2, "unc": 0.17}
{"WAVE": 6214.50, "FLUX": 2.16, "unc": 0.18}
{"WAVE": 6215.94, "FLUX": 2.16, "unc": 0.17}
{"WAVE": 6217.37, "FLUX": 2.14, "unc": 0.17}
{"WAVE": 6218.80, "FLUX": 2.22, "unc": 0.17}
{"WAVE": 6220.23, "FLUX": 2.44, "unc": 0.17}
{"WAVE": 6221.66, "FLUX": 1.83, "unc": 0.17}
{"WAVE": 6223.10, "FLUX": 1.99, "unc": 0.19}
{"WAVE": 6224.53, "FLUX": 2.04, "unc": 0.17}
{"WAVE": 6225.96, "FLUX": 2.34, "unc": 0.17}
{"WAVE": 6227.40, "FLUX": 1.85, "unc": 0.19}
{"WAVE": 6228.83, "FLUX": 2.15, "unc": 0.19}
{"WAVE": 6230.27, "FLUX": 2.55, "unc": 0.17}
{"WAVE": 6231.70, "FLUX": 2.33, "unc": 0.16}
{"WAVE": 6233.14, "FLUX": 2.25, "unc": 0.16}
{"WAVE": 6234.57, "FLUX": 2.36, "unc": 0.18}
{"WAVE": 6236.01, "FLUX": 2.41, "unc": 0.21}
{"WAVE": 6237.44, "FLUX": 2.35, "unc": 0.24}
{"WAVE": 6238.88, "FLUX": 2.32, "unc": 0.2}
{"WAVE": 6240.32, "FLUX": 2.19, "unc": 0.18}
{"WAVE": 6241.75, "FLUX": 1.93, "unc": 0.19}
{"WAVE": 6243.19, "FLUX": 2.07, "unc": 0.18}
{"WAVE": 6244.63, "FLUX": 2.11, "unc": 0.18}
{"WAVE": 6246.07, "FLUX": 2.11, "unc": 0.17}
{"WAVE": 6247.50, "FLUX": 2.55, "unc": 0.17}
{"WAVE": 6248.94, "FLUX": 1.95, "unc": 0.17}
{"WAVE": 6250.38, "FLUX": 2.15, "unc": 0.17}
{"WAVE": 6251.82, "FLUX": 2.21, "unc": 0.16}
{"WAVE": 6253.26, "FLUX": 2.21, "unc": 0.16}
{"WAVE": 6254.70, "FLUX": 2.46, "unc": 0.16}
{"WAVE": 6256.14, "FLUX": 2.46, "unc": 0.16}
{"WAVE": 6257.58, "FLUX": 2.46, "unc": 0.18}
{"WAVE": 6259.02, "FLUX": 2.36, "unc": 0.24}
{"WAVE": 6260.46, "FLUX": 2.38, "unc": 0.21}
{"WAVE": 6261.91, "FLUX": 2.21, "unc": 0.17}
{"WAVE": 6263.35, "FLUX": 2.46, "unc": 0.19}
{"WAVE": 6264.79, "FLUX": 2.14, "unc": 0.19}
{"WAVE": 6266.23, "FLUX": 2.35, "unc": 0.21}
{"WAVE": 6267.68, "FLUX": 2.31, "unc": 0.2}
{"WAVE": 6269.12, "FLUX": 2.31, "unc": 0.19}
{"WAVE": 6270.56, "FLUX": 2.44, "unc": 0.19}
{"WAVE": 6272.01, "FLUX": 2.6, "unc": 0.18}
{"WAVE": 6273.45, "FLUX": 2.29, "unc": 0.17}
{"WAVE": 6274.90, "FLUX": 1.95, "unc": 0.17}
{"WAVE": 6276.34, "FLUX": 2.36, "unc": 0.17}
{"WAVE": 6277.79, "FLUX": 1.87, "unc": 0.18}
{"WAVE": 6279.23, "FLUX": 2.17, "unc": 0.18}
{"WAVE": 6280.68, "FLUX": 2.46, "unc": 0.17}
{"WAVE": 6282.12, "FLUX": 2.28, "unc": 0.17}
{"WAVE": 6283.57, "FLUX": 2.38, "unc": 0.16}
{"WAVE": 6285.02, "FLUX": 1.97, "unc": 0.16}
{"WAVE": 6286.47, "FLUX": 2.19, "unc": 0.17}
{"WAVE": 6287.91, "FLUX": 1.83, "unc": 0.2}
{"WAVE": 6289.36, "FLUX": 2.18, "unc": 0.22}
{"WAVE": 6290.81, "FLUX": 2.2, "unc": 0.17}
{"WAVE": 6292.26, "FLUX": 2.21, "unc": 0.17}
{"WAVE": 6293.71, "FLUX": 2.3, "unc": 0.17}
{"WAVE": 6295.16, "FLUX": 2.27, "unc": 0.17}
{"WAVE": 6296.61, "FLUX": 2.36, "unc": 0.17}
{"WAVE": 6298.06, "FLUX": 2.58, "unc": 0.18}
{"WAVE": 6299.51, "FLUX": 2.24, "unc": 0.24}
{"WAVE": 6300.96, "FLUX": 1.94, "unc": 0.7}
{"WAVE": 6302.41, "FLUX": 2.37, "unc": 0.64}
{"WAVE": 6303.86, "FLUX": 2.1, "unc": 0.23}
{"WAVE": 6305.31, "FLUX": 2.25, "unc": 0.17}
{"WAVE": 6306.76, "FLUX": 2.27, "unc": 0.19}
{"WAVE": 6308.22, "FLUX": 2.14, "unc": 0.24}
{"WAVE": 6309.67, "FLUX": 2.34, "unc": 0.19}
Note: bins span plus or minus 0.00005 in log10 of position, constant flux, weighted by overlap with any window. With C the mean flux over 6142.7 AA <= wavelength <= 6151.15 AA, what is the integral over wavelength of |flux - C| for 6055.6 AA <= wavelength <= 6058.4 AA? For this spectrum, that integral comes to 0.5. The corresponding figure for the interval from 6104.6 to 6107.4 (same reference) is 0.3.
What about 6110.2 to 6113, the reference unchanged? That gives 0.9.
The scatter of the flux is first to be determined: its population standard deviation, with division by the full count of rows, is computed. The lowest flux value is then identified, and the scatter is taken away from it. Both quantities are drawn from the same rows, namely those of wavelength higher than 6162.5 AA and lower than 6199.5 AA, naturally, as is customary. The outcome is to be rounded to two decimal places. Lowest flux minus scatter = 1.99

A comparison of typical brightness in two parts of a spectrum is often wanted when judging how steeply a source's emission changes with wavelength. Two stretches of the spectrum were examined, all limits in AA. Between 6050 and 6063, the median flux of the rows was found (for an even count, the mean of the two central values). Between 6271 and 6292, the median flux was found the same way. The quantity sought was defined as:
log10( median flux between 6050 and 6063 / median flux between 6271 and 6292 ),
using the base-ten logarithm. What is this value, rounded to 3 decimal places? 0.087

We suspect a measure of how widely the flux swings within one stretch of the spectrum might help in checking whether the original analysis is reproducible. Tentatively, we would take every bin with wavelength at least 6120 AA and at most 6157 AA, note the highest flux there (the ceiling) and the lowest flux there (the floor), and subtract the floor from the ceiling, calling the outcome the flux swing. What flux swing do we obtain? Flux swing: 0.52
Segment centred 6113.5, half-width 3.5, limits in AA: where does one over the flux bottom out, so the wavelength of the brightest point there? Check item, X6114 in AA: 6110.92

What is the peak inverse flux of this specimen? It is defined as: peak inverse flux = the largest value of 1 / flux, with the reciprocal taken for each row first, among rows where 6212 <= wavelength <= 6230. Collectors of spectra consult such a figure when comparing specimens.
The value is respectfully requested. 0.546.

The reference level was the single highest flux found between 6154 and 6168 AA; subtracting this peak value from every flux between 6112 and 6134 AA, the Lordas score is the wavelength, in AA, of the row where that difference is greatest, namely 6112.33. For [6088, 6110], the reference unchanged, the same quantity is 6101.08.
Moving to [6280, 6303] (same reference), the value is 6298.06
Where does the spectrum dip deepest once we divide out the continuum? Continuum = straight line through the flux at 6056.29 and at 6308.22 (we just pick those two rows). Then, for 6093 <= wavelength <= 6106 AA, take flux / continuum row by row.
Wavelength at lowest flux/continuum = 6098.27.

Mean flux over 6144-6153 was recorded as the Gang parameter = 2.37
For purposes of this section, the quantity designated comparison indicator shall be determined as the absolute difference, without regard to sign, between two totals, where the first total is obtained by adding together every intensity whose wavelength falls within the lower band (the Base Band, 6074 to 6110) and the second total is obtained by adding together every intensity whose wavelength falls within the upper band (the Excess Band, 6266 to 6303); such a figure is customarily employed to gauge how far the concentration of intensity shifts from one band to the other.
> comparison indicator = 9.0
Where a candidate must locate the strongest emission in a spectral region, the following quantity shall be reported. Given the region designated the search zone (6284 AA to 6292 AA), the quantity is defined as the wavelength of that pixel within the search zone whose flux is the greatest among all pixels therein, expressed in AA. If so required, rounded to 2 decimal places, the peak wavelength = 6290.81 AA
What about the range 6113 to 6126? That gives 6113.73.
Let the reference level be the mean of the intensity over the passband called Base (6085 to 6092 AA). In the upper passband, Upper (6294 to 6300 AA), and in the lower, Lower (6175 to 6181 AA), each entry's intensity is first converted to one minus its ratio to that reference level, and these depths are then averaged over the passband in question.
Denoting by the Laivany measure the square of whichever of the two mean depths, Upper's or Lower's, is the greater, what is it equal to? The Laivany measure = 0.007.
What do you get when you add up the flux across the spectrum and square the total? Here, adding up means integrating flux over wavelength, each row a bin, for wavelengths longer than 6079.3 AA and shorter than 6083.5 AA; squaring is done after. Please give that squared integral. 146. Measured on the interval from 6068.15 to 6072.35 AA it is 116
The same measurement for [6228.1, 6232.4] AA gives 102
